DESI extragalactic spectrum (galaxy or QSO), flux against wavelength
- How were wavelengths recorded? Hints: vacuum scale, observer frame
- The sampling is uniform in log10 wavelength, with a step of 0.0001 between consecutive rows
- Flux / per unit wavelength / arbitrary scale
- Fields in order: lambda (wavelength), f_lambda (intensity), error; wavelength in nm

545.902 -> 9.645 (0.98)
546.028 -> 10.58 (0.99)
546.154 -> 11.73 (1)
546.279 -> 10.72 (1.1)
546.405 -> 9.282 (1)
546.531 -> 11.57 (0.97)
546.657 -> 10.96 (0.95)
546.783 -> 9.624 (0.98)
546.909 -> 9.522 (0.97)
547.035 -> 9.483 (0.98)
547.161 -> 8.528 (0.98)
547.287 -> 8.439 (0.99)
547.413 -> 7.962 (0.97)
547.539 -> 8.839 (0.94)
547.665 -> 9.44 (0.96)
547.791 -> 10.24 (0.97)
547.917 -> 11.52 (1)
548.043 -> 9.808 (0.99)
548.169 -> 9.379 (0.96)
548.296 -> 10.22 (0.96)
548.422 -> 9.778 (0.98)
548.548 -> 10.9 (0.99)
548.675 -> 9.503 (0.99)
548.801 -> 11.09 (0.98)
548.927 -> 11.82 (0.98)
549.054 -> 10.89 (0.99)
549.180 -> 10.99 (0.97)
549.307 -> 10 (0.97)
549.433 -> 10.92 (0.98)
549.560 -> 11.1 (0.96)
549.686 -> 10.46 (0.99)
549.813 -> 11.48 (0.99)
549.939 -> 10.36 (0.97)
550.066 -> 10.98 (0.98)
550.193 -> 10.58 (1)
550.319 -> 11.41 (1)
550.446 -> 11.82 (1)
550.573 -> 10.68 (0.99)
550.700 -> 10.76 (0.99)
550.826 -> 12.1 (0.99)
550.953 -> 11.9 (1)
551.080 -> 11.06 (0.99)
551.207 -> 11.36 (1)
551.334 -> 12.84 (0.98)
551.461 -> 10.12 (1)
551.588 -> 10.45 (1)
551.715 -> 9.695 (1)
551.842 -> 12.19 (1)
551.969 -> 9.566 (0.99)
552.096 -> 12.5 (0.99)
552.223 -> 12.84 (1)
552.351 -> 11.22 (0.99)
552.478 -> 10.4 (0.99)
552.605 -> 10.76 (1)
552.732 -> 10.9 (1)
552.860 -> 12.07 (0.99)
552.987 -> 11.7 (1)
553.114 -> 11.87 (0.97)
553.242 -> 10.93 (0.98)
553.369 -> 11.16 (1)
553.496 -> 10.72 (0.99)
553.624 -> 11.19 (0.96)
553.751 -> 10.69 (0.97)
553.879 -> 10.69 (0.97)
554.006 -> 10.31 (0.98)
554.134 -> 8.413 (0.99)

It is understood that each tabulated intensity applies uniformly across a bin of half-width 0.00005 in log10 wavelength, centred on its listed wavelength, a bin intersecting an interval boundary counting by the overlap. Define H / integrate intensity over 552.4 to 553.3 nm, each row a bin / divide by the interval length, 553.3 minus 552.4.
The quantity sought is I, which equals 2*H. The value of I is 22.5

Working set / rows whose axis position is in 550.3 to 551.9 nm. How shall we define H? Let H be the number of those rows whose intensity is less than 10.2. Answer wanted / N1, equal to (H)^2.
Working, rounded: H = 2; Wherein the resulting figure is 4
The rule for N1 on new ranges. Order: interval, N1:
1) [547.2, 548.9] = 64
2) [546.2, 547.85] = 81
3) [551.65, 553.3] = 4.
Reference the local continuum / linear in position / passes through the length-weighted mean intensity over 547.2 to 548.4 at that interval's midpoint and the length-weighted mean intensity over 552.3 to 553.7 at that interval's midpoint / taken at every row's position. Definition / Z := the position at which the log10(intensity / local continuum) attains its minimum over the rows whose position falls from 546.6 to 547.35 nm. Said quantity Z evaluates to 547.287 nm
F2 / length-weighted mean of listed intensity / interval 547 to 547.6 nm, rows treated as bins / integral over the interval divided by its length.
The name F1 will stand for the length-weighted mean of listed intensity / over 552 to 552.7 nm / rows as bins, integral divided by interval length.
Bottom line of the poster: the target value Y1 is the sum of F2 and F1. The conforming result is 20.0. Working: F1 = 11.4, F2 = 8.6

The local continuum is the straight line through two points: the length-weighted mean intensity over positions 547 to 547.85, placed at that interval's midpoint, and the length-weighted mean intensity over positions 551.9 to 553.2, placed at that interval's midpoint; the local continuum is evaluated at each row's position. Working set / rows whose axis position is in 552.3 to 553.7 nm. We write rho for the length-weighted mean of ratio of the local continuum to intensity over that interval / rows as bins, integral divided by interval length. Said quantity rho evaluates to 1.04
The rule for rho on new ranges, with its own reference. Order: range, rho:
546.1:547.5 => 0.90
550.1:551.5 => 0.93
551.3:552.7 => 1.01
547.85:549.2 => 0.91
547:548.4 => 0.97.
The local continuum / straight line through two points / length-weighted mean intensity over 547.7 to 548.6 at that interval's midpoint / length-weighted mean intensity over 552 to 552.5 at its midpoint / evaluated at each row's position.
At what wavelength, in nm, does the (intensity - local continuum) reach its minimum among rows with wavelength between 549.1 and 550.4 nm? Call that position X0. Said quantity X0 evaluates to 549.307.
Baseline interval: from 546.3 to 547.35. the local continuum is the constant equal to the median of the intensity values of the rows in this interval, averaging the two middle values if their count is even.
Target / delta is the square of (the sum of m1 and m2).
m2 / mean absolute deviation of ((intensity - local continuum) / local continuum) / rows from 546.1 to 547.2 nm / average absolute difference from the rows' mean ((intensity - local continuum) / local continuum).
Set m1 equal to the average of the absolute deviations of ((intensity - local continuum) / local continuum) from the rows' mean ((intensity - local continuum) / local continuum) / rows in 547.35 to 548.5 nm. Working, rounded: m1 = 0.07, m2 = 0.10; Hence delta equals 0.031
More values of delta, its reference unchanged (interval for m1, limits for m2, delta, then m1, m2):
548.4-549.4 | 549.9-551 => 0.016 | 0.07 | 0.06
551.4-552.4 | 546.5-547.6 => 0.044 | 0.12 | 0.09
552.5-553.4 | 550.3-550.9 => 0.010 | 0.05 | 0.05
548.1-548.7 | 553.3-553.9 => 0.006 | 0.05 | 0.02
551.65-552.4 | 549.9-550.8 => 0.027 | 0.12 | 0.04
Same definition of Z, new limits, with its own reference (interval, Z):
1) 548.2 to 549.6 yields 548.675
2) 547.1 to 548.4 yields 547.413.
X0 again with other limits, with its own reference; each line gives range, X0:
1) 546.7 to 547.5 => 547.413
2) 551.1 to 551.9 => 551.715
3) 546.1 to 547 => 546.405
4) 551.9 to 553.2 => 551.969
